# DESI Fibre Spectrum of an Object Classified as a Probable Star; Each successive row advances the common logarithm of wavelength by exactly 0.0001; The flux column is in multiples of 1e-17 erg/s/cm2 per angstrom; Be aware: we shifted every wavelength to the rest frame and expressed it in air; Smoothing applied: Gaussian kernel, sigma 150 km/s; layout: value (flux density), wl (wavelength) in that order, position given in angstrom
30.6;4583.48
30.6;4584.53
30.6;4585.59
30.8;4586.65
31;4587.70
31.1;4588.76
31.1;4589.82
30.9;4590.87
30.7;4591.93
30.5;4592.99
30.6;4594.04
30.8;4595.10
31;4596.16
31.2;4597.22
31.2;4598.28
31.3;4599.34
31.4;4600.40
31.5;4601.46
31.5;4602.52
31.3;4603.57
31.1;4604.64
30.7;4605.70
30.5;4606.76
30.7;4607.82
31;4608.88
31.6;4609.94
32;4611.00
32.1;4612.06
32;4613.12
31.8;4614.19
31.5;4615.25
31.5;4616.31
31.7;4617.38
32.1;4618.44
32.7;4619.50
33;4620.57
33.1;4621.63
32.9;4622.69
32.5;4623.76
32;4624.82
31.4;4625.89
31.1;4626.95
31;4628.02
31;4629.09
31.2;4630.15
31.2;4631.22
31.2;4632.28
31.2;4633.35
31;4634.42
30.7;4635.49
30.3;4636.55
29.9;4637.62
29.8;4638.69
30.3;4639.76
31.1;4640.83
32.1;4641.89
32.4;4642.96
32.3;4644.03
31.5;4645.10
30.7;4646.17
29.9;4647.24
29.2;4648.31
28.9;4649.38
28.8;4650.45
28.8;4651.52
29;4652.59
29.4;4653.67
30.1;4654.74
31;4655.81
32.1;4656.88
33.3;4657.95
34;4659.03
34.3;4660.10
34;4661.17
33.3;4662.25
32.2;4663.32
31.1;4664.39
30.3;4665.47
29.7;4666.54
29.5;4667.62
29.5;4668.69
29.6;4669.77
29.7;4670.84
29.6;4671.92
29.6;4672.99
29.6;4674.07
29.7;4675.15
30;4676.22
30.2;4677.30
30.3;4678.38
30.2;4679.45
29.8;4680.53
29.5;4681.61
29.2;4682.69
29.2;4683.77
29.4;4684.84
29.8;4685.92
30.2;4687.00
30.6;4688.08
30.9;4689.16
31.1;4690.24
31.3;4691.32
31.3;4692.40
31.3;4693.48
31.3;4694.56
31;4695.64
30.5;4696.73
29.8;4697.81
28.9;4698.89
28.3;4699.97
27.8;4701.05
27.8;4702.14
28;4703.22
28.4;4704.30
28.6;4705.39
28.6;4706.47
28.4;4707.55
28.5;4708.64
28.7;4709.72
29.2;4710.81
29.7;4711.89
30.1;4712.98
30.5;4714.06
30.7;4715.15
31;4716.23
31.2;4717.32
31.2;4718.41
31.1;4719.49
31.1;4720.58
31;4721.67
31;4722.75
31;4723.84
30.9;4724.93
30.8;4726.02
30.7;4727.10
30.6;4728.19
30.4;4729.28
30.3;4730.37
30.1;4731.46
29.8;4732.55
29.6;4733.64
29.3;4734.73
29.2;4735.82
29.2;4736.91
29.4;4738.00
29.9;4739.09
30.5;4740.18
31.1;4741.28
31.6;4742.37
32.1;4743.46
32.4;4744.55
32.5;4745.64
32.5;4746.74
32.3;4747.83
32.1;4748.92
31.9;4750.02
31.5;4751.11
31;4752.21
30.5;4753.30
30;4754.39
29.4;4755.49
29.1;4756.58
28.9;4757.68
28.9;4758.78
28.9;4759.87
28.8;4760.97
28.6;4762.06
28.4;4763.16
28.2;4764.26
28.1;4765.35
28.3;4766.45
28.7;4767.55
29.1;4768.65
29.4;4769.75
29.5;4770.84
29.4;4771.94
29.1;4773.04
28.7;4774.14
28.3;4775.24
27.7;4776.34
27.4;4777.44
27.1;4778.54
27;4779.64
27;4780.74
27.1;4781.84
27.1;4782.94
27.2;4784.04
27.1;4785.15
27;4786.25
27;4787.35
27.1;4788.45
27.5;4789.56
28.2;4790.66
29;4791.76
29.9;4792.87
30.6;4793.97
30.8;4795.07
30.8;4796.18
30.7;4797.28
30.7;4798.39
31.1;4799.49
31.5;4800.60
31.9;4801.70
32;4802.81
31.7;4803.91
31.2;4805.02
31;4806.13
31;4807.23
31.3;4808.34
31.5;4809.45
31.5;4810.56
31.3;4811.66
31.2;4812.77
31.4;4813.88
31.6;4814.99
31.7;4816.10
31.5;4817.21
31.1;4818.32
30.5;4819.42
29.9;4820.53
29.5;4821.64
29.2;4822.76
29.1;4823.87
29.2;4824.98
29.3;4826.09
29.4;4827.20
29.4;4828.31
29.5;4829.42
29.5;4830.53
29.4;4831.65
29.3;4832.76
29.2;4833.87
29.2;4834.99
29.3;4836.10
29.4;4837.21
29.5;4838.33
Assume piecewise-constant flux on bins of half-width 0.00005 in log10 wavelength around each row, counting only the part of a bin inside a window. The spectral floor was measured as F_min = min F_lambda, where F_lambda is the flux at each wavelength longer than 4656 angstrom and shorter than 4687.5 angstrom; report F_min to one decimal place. 29.2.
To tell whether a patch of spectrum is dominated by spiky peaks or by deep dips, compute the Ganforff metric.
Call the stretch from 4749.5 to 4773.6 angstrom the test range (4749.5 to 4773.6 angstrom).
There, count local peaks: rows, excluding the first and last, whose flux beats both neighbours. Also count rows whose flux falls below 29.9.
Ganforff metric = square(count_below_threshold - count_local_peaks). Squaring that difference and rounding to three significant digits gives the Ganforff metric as 256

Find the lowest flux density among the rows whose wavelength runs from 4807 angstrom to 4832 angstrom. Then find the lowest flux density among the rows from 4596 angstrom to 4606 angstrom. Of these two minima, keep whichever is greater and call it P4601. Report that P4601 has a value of 30.7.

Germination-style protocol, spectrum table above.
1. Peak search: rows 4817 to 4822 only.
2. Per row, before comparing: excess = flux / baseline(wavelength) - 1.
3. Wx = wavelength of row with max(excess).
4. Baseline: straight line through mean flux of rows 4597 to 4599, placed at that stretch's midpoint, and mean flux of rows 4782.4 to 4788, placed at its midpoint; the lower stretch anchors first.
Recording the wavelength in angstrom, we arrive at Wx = 4817.21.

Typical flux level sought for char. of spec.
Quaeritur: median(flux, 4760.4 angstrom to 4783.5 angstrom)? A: 28.3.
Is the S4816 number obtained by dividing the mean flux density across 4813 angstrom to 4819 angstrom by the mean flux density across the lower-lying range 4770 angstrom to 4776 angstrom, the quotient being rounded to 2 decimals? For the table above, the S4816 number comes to 1.08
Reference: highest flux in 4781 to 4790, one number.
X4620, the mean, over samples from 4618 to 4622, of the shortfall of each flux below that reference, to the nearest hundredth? -5.23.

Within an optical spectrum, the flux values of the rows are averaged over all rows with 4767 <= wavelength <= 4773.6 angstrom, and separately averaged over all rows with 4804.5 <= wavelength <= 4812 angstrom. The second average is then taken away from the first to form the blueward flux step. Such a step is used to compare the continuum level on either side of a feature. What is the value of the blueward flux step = -2.1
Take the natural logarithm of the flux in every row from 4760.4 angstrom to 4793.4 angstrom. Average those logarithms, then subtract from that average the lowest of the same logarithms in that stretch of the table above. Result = 0.039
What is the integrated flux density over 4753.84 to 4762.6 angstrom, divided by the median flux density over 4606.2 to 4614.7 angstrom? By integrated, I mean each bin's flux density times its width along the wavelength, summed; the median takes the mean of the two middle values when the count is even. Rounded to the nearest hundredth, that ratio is 8.04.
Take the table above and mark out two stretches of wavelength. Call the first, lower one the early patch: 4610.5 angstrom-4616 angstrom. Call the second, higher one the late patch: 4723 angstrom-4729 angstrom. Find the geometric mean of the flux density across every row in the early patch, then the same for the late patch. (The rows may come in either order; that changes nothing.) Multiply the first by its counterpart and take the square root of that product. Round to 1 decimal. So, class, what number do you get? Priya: 31.3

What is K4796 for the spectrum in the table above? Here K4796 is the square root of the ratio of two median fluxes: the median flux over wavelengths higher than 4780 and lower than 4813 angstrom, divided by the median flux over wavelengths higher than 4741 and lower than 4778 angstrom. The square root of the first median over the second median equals 1.025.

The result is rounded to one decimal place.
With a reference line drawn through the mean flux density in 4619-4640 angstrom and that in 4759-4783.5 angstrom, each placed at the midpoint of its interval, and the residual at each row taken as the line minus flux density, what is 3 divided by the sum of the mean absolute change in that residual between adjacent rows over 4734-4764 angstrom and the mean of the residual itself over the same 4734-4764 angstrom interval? -2.3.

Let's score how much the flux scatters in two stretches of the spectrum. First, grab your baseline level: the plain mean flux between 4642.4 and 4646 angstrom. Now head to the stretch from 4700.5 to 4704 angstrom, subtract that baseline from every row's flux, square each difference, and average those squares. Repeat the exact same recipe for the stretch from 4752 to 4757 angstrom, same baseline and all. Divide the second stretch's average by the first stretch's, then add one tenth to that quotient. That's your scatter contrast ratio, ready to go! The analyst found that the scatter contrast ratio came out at 0.4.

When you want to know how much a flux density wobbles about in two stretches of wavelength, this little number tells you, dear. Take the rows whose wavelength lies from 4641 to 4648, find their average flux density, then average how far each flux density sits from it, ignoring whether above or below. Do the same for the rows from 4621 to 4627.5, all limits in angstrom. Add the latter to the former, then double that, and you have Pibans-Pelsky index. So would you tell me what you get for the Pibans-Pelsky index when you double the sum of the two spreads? 2.9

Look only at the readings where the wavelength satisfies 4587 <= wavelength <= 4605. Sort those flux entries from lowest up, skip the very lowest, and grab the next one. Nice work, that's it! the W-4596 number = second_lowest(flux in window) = 30.6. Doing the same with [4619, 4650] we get 29.2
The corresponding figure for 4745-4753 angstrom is 31.5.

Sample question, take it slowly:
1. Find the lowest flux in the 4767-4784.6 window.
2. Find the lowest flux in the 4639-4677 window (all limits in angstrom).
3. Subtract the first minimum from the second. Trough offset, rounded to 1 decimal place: 1.8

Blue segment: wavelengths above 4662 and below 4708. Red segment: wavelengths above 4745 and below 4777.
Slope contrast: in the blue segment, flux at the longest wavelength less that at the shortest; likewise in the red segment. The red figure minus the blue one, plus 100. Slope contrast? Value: 100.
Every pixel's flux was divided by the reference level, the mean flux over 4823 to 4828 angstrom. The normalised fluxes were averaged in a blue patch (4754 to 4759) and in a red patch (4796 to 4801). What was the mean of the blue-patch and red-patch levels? 1.03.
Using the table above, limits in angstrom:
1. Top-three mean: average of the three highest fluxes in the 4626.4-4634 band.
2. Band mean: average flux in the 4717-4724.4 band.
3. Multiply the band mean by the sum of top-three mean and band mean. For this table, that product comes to 1936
